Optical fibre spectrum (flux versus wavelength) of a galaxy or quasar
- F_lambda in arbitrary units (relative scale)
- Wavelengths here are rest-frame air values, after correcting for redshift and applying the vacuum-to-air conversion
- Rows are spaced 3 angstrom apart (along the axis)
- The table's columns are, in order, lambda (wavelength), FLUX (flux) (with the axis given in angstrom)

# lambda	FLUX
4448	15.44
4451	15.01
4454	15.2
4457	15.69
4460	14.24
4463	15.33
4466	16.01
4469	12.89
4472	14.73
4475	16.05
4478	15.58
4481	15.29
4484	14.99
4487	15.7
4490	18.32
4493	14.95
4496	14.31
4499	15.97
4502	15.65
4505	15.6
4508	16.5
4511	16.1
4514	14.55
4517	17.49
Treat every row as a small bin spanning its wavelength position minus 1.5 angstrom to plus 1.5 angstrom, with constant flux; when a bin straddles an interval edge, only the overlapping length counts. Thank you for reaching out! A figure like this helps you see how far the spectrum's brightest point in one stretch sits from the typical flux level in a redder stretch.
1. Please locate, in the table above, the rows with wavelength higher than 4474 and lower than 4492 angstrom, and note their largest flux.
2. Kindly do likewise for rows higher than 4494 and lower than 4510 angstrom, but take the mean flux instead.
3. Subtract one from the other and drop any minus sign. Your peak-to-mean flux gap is 2.7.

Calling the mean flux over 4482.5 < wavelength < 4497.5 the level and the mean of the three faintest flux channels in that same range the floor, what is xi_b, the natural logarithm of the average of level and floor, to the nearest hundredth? 2.72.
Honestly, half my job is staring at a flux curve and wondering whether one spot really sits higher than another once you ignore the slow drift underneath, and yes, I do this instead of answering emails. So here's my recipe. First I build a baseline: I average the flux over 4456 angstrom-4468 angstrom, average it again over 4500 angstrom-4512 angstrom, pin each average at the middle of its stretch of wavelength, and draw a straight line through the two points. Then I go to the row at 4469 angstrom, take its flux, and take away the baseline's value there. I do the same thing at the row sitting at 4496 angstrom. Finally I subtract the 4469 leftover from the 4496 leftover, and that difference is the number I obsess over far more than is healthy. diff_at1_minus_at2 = 1.0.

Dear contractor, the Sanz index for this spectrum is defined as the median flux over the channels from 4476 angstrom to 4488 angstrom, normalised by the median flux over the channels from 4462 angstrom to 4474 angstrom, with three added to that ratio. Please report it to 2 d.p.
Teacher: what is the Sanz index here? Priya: 4.03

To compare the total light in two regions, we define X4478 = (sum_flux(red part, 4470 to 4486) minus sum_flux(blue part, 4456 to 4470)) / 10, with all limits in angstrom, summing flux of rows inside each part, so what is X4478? 0.25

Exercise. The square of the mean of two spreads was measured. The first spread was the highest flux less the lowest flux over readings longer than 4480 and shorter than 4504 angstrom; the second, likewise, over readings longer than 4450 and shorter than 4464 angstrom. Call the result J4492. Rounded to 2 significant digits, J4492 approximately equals 7.5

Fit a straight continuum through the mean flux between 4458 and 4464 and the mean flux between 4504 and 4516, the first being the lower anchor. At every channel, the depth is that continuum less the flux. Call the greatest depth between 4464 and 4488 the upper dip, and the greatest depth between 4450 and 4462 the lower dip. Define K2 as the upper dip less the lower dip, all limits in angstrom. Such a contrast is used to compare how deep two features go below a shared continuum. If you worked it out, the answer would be 1.52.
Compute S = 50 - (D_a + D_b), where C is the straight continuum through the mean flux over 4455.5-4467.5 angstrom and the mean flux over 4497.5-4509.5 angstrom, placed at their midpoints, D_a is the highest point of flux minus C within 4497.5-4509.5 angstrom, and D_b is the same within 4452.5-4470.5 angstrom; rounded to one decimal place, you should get 48.9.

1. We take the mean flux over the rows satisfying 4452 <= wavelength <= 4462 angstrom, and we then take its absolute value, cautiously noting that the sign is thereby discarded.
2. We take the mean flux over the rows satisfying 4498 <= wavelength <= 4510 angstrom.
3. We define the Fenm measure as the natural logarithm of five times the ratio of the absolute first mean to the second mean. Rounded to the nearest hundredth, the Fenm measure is 1.55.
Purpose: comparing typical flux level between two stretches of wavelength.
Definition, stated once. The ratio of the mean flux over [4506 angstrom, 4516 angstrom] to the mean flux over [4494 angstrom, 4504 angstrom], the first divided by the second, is 1.03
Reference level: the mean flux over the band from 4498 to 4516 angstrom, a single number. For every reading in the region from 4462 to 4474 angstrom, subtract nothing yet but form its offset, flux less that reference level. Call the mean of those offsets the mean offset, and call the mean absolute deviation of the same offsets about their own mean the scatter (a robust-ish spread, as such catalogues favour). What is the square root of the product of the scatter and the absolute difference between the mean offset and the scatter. 1.34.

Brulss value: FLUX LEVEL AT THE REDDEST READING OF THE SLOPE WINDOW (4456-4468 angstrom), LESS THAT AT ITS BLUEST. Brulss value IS 0.32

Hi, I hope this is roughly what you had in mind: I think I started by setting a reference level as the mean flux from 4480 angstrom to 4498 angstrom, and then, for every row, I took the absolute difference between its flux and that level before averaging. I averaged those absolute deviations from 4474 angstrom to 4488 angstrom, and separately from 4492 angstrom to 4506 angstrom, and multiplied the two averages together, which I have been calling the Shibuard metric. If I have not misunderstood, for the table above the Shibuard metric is 0.1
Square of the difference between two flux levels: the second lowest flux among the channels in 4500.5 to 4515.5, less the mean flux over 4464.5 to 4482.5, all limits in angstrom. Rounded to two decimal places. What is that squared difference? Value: 0.26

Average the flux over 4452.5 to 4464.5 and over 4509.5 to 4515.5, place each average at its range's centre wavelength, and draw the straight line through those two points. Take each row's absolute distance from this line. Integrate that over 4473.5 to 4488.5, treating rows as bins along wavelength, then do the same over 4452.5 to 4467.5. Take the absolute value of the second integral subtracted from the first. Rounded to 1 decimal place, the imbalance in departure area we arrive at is 1.7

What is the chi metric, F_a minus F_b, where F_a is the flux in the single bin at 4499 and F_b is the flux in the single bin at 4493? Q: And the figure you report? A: 1.0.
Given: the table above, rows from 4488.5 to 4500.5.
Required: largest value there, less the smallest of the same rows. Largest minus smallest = 4.0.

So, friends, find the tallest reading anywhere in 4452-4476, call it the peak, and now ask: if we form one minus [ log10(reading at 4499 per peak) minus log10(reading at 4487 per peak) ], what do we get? 0.99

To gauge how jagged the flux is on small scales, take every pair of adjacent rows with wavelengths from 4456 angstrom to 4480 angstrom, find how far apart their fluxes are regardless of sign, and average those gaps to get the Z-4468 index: 1.42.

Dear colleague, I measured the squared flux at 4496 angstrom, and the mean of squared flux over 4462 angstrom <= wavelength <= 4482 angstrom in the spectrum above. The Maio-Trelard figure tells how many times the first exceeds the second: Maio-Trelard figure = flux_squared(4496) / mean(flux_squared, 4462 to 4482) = 0.89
